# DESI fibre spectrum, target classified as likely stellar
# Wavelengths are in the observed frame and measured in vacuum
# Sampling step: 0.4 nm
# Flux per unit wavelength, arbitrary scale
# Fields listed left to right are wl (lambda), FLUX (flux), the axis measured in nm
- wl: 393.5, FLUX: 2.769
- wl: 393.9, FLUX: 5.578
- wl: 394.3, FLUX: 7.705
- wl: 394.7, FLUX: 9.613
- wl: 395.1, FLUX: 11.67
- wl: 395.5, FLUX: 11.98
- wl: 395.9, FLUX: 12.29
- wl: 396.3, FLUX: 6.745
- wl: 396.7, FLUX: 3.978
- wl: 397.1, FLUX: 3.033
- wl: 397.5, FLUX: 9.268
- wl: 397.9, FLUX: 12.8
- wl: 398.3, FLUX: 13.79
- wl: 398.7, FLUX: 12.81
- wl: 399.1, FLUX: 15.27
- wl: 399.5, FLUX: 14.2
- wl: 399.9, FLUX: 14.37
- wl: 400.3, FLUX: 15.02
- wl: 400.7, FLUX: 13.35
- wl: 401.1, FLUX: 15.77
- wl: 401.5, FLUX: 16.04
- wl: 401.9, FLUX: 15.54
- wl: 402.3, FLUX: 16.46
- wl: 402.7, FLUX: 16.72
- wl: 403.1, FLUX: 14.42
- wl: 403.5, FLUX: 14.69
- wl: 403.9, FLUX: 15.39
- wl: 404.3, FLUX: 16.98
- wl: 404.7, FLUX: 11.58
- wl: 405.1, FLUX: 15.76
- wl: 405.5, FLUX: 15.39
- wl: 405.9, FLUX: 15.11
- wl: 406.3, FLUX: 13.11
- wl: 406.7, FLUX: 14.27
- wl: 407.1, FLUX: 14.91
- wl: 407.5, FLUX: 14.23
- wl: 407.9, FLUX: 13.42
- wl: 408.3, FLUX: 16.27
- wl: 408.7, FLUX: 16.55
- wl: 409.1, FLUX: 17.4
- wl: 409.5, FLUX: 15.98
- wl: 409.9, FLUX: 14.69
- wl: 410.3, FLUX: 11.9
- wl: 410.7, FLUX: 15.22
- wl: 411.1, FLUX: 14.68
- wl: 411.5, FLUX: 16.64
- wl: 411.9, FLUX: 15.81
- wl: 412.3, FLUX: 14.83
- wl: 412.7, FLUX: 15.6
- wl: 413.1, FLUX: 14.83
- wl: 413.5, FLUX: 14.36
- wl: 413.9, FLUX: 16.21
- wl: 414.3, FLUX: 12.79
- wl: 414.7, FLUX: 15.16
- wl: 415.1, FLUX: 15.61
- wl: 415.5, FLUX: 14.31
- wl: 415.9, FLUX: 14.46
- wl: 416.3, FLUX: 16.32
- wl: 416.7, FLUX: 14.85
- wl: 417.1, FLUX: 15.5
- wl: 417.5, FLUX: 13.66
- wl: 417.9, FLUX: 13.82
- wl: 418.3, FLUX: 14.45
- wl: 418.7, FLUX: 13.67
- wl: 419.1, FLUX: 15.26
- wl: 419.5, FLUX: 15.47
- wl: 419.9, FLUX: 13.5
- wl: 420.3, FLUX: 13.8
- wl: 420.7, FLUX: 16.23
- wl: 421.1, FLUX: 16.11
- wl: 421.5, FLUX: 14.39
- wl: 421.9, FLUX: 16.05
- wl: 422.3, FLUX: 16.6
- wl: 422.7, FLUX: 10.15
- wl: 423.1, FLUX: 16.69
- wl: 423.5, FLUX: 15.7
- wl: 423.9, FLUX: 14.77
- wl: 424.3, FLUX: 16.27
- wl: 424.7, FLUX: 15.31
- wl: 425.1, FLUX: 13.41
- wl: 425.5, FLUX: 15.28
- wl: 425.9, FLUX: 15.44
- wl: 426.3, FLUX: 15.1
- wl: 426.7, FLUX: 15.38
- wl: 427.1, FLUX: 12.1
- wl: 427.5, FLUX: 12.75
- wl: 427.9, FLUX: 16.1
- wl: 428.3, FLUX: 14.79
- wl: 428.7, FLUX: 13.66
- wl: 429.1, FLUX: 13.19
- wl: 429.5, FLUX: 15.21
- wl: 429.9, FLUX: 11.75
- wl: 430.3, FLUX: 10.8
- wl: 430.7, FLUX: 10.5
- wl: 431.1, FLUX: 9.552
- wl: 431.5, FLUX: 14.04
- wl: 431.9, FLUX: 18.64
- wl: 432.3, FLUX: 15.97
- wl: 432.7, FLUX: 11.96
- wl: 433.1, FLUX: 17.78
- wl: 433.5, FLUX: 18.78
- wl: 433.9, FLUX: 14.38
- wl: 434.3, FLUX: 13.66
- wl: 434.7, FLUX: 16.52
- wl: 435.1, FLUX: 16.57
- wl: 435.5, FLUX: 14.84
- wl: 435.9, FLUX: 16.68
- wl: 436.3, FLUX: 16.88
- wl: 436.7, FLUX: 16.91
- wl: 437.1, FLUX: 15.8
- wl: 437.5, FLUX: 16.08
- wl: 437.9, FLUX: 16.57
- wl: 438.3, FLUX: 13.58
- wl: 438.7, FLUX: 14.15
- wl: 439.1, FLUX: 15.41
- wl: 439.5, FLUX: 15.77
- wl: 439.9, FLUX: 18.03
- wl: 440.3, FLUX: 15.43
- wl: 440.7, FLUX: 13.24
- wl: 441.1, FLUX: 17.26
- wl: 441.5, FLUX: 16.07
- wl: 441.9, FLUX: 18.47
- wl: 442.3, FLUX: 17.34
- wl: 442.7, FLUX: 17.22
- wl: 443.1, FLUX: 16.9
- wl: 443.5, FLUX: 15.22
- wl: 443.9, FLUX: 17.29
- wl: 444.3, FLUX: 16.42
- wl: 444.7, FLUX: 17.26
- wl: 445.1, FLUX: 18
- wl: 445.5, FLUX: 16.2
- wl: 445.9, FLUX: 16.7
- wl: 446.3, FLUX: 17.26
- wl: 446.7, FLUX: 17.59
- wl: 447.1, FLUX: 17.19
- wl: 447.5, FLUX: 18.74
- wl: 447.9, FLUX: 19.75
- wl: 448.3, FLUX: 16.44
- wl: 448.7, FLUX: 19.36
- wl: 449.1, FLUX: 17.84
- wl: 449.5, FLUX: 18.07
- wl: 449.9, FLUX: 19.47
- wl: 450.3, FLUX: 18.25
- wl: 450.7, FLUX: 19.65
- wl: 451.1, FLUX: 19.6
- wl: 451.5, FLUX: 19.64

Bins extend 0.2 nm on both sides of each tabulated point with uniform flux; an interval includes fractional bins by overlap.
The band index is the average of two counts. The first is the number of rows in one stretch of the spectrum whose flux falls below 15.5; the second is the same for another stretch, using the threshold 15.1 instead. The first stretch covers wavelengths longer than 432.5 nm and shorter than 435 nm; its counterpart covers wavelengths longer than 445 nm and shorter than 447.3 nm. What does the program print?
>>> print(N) 1.5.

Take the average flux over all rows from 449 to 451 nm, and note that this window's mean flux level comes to 19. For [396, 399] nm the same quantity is 9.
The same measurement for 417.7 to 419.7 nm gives 15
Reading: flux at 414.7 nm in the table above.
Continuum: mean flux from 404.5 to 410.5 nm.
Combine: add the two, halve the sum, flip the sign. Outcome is -14.9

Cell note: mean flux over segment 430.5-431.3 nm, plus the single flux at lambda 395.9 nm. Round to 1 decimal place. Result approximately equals 22.3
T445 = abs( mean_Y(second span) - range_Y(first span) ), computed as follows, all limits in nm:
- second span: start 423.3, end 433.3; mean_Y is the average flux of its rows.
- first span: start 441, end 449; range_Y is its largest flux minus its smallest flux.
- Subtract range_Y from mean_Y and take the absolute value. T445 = 9.7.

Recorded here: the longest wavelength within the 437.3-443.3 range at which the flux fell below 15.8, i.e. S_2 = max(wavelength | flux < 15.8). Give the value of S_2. 440.7 nm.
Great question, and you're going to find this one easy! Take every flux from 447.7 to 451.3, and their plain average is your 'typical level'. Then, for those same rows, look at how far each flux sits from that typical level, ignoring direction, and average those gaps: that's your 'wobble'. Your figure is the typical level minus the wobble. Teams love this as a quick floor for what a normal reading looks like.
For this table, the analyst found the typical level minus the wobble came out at 17.8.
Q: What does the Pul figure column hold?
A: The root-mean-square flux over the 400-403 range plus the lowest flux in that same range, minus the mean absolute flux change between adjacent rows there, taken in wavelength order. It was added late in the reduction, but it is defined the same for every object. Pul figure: 27.9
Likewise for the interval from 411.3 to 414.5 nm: 26.7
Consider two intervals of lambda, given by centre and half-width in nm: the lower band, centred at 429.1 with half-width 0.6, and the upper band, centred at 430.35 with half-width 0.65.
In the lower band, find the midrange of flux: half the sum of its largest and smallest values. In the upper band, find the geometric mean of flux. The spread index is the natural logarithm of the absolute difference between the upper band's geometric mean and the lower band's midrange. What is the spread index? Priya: 1.2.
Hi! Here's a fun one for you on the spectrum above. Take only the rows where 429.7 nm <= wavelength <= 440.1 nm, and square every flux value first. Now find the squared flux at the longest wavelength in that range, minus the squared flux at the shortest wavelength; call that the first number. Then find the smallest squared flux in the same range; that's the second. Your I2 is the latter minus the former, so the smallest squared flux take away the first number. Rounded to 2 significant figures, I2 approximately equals -96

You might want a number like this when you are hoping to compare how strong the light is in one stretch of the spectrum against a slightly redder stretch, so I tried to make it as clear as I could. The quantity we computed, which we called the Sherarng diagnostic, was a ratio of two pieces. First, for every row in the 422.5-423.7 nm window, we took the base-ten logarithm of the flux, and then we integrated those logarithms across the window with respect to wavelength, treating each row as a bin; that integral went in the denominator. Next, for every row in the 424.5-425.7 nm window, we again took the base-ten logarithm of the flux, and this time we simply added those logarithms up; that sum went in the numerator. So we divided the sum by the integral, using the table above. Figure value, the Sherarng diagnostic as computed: 2.55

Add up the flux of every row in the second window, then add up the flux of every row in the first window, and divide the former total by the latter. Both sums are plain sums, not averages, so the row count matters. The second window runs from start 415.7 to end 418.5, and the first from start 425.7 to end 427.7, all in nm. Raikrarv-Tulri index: 1.46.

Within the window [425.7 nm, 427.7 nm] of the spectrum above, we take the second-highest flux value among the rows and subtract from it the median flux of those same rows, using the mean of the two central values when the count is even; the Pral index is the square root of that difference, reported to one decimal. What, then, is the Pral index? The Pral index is 0.5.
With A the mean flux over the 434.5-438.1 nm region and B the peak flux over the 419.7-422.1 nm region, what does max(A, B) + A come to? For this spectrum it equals 32.6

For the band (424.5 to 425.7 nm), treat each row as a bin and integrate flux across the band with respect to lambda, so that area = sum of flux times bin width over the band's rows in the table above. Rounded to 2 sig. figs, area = 18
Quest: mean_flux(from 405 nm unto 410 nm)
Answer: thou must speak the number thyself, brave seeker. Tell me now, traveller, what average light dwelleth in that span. 15.2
